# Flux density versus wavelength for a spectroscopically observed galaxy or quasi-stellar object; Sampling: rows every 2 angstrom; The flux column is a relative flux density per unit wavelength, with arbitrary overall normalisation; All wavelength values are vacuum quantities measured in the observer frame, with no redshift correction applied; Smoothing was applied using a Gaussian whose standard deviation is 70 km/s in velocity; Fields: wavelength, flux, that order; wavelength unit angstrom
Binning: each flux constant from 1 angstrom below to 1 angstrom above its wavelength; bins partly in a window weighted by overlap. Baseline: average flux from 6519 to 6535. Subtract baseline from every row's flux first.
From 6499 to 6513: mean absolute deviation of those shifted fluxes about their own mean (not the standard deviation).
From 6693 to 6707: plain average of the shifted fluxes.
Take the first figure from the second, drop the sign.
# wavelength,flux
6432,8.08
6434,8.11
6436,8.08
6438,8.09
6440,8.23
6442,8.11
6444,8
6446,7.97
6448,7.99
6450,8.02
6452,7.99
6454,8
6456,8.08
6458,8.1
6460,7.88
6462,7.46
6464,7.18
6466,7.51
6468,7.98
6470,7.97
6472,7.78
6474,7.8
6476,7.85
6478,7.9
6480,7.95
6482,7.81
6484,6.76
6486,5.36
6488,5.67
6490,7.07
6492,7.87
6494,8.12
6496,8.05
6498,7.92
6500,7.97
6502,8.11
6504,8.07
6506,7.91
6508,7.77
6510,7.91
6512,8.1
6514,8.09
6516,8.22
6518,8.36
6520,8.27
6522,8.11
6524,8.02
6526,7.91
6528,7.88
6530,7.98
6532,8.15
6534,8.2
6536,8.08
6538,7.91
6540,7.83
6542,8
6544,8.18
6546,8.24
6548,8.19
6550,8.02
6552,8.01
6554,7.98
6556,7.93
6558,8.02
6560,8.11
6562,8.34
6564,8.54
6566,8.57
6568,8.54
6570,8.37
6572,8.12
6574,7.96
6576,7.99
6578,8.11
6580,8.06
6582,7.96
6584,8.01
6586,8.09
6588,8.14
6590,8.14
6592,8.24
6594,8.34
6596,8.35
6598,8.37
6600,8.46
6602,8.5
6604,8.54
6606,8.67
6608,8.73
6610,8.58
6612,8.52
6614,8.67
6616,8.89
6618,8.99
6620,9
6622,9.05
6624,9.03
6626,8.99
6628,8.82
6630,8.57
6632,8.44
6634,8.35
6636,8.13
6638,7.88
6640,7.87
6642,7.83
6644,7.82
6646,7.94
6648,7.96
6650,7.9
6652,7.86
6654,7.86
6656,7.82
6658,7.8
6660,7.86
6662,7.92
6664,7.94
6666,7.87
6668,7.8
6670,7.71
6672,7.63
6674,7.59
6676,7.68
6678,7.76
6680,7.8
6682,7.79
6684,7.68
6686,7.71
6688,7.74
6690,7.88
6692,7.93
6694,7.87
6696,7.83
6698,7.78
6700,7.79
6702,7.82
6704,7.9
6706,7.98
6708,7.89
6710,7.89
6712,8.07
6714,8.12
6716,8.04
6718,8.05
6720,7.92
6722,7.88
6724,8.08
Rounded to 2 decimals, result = 0.31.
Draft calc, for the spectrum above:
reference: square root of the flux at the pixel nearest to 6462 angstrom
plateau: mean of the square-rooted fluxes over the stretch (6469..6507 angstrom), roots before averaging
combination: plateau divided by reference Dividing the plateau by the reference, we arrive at 1.01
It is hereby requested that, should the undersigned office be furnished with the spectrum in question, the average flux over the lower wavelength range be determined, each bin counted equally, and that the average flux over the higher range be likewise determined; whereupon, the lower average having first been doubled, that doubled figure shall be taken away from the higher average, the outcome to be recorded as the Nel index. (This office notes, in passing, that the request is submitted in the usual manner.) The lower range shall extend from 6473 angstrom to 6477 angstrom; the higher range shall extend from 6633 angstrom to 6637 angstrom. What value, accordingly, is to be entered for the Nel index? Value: -7.4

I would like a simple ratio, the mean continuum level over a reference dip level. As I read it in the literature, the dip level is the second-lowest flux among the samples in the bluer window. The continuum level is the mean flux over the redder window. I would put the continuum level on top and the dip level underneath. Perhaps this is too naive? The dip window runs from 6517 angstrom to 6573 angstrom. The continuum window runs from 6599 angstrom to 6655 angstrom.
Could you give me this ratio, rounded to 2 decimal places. 1.07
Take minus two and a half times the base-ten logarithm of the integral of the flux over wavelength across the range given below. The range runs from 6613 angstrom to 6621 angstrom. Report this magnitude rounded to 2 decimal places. -4.63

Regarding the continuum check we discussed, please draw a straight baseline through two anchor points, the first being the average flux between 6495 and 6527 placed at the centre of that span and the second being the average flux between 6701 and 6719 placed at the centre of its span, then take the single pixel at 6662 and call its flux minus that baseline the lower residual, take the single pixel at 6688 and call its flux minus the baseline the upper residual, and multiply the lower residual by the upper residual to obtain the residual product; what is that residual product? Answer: 0.017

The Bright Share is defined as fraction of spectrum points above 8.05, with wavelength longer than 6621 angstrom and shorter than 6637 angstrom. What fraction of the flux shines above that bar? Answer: 1.0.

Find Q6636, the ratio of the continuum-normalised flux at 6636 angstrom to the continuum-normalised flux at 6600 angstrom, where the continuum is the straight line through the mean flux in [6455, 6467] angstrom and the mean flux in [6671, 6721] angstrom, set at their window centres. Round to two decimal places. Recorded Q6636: 0.96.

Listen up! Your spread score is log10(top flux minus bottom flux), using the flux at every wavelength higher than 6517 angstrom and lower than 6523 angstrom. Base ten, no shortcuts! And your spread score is -0.60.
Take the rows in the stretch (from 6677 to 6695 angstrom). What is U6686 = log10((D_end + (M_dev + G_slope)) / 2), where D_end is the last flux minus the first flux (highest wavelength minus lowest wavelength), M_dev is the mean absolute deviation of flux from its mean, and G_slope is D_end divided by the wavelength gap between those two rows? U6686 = -1.0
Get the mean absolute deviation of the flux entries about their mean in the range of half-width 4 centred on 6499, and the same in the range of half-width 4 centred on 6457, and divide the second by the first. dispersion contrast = 1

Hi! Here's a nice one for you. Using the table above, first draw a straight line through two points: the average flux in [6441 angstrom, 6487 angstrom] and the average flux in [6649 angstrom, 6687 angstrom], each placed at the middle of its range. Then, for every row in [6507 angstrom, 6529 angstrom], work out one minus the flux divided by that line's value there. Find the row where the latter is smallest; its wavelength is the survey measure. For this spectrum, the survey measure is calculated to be 6518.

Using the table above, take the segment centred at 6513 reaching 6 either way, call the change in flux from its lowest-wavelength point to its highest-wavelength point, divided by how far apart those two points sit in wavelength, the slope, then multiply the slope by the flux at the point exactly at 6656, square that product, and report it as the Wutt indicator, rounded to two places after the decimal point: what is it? 0.21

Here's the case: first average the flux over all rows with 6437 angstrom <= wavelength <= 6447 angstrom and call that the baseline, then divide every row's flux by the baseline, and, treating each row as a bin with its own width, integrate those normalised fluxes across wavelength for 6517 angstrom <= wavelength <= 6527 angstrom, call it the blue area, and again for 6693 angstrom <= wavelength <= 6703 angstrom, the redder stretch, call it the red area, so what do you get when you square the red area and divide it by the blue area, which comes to 9.3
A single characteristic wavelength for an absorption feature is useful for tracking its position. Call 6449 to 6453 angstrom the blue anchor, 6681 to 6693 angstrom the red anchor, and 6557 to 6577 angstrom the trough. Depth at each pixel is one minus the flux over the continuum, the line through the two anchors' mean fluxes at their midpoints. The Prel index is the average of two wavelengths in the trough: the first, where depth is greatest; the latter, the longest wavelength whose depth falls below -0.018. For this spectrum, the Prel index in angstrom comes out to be 6573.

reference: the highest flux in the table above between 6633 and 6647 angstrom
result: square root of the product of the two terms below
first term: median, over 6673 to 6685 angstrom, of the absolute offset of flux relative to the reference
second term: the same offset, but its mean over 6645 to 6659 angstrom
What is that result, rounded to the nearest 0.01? 0.55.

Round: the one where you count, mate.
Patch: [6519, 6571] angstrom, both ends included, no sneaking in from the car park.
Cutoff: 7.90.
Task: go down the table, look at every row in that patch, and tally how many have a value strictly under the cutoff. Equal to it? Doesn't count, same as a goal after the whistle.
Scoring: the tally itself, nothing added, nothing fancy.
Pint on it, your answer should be 2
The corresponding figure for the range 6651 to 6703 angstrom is 23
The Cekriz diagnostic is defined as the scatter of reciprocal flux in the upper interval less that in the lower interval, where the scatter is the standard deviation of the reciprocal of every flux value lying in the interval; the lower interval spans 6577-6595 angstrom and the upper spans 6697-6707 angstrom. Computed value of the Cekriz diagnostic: -0.0004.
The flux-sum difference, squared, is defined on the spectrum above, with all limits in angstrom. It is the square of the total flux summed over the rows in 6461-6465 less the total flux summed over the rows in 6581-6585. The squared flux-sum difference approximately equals 1.8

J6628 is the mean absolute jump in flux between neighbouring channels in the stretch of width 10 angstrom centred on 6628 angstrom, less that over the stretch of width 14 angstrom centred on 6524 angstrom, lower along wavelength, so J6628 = 0.05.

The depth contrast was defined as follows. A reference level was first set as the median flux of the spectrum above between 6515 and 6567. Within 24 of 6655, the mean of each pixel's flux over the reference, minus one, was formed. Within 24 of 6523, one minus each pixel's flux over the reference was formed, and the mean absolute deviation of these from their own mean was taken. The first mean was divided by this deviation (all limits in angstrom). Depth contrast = -1.7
